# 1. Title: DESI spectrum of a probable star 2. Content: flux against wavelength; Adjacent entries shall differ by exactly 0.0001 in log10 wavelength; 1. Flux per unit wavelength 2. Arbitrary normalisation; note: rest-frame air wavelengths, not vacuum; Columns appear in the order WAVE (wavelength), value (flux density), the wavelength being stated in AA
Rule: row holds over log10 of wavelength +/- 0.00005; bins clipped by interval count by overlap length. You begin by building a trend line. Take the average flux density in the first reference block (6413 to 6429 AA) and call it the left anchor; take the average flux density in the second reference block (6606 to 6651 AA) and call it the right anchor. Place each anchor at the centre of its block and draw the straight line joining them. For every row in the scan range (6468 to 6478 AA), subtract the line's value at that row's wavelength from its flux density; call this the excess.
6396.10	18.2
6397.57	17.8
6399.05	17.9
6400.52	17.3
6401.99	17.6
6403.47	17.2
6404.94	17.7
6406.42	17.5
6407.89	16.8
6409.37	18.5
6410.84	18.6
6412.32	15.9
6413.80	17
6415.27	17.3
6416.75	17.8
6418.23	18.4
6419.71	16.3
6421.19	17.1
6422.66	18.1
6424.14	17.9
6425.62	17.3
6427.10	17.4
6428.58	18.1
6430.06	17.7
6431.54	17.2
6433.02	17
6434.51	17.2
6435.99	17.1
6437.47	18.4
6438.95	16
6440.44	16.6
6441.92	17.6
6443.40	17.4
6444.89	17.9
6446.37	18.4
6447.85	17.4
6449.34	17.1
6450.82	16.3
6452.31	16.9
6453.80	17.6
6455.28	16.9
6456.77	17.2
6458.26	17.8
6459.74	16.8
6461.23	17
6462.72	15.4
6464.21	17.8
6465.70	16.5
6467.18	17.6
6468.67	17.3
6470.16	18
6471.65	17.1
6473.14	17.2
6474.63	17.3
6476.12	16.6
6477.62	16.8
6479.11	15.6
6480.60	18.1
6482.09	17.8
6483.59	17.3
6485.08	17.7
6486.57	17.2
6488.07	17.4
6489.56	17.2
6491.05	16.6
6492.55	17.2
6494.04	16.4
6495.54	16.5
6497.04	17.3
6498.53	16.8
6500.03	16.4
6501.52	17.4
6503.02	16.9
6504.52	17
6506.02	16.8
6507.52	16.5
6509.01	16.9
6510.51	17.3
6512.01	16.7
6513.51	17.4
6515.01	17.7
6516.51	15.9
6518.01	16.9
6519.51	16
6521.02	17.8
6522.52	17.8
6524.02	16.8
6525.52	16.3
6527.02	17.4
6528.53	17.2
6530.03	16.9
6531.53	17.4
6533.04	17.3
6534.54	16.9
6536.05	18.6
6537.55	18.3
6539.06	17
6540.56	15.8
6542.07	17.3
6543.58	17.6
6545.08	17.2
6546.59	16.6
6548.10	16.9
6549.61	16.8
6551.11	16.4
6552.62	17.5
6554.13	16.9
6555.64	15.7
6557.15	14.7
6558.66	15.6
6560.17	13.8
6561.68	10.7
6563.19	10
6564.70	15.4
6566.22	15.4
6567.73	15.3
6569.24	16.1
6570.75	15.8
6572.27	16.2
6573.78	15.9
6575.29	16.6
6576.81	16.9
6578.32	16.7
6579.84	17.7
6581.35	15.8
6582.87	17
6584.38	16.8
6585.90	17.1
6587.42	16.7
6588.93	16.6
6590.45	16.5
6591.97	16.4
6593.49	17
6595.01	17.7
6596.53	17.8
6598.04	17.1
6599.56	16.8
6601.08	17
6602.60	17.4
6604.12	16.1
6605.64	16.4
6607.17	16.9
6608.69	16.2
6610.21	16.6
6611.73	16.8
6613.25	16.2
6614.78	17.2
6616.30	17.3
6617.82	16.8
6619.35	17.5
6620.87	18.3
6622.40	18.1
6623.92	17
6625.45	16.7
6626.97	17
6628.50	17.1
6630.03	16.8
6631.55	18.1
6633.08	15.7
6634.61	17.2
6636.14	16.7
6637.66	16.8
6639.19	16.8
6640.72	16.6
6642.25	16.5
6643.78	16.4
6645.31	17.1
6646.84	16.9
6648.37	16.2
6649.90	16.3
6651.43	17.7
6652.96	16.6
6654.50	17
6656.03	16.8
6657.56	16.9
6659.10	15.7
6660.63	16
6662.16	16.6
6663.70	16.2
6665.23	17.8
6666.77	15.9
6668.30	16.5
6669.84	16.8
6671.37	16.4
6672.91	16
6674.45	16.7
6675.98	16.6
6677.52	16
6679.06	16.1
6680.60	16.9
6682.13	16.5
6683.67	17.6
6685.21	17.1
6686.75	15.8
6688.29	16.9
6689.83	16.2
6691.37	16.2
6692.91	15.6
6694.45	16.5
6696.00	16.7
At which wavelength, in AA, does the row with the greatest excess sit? 6470.16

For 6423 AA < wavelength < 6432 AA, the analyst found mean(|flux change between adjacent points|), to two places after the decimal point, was 0.46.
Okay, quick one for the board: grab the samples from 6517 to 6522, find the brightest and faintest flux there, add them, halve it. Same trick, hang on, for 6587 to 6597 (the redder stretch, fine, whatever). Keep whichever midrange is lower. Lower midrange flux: 16.9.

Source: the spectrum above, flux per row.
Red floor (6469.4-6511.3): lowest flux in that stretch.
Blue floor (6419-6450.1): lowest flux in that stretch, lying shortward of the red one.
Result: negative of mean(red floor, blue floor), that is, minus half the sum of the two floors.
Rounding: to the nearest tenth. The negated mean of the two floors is -15.8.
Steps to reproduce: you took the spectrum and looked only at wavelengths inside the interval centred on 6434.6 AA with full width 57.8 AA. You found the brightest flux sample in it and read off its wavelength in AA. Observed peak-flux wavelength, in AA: 6410.84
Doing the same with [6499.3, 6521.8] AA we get 6521.02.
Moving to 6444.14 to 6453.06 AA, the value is 6446.37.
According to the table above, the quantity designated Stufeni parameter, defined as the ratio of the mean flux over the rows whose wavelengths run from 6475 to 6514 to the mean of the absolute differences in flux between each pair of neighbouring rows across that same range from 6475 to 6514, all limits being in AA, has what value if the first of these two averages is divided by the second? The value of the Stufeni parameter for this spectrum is 30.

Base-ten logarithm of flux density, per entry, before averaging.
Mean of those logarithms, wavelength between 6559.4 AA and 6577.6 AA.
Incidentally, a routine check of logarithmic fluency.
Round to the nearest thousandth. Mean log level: 1.166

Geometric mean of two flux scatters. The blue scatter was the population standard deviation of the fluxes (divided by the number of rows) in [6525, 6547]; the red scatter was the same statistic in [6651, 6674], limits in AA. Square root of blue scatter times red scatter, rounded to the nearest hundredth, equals 0.63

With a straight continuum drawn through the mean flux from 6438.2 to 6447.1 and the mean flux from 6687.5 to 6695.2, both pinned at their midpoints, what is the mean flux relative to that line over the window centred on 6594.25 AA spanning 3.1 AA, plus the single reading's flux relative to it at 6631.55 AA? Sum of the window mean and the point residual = 2.2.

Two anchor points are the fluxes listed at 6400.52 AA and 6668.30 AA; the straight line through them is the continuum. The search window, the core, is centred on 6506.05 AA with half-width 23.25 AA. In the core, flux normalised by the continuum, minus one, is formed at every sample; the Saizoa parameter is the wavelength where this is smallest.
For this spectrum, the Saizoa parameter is 6516.51 AA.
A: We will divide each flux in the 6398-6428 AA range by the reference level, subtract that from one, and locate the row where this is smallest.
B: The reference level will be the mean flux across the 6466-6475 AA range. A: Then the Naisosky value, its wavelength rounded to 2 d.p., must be 6410.84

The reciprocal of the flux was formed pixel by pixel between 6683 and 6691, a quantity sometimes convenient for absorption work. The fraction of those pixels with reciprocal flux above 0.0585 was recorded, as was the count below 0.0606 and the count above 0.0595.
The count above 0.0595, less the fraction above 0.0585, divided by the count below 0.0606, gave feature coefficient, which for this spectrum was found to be 0.47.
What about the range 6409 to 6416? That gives 0.15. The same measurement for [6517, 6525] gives 0.35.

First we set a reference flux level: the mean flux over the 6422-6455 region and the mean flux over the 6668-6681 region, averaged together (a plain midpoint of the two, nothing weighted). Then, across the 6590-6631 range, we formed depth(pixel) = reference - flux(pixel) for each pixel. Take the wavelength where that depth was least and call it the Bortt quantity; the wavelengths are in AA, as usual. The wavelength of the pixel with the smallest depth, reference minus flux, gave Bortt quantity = 6620.87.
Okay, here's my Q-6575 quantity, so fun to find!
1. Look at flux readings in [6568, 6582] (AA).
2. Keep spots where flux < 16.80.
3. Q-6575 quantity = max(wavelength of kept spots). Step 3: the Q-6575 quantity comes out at 6581.35 AA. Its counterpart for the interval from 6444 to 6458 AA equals 6450.82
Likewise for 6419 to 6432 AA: 6419.71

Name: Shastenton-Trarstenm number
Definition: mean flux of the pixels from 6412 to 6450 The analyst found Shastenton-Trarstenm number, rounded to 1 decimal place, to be 17.4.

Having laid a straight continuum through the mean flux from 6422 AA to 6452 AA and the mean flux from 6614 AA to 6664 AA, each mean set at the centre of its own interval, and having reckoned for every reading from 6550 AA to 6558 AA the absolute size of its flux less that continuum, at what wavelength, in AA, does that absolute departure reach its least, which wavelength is 6554.13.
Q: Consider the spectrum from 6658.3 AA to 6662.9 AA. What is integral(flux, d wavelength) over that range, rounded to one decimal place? 74.1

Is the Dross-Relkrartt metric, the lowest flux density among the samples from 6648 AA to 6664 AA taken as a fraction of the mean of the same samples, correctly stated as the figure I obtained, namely 0.95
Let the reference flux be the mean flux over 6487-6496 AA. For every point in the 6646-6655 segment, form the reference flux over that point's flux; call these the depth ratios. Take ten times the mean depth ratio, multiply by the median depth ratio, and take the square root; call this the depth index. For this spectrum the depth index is 3.19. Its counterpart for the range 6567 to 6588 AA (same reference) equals 3.23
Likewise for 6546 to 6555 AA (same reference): 3.17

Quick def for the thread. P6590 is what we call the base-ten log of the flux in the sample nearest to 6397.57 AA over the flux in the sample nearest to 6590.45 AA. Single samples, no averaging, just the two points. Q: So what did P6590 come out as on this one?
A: 0.033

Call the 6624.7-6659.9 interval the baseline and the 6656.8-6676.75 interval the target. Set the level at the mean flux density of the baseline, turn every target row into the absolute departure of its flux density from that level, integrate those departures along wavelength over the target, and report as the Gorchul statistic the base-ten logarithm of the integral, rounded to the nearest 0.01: 0.98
